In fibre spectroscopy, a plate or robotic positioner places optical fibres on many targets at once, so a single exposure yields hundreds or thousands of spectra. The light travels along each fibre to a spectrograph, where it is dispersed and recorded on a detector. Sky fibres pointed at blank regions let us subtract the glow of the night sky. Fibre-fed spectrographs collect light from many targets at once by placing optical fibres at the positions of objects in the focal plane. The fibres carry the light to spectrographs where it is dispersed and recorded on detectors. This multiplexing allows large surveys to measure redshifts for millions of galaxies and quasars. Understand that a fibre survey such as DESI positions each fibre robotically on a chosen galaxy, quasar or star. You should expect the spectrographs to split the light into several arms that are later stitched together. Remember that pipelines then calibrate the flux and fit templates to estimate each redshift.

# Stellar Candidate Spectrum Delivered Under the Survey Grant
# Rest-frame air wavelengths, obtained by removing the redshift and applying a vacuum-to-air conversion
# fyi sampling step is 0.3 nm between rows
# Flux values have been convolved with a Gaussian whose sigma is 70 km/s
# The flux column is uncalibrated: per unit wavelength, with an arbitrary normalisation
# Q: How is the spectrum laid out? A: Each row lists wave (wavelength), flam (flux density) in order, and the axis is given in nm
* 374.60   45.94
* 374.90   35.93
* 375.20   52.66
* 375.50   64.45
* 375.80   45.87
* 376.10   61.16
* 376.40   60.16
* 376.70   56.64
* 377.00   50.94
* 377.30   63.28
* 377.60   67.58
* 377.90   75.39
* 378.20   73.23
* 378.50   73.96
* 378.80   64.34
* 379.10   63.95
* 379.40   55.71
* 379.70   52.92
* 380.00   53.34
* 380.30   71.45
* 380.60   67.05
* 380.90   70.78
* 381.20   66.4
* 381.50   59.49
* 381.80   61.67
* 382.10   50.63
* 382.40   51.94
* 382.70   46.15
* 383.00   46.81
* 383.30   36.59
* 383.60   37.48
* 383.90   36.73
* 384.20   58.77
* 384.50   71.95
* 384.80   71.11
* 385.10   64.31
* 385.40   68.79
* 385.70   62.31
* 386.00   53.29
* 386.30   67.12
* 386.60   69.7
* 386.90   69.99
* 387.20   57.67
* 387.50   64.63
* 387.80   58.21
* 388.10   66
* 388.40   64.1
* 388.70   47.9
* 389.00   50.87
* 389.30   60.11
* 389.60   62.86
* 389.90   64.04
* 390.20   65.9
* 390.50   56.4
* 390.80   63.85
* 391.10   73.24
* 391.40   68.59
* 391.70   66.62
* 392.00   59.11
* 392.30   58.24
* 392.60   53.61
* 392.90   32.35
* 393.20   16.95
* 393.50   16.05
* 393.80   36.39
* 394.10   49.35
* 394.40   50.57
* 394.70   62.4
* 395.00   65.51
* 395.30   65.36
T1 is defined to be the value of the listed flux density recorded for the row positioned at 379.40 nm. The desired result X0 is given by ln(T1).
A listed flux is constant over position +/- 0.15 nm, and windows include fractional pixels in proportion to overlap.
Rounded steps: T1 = 55.71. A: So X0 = 4.02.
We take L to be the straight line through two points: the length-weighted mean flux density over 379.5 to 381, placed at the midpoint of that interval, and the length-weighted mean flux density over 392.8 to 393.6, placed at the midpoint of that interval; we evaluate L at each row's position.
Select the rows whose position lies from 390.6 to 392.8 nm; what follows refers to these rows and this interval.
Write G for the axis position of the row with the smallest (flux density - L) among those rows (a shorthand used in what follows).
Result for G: 392.60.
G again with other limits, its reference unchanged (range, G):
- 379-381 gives 379.70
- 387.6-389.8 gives 388.70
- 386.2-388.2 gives 387.20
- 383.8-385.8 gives 383.90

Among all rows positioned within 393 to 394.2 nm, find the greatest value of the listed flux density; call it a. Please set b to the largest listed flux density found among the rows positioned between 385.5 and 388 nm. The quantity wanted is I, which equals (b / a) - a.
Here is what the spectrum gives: -47.9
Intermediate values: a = 49.35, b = 69.99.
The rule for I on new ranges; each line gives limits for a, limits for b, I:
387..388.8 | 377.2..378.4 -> -64.9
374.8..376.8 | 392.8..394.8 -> -63.5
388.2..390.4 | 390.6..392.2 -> -64.8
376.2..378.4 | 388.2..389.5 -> -74.5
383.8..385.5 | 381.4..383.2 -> -71.1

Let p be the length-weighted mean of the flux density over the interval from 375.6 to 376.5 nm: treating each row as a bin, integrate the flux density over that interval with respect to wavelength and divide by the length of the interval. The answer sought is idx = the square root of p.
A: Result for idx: 7.48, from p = 56.0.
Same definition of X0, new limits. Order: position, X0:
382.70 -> 3.83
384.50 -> 4.28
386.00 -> 3.98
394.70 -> 4.13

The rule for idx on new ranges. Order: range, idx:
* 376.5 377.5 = 7.59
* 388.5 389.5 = 7.35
